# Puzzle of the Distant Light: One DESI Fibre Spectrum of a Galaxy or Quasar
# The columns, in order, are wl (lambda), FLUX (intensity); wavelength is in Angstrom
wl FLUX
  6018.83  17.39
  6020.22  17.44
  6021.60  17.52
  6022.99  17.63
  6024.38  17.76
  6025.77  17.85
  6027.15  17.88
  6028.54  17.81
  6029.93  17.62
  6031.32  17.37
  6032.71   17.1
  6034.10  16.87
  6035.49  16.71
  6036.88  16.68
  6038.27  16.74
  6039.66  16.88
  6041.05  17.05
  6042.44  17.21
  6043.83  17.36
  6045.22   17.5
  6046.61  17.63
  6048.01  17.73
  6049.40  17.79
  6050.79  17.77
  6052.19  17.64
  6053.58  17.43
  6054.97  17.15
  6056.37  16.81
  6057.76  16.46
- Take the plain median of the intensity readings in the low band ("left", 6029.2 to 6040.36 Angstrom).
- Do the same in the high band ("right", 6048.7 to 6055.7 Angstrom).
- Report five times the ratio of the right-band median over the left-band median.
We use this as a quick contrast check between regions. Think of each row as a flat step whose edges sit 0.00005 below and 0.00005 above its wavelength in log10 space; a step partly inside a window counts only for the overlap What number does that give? 5.23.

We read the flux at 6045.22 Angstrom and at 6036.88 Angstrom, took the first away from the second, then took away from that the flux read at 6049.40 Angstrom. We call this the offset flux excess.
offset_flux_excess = -18.6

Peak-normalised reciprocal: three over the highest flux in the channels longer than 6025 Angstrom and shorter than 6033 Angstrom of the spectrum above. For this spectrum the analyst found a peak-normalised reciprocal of 0.1678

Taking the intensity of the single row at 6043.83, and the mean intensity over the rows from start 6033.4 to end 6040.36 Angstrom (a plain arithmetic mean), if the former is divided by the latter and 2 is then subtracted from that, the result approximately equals -0.97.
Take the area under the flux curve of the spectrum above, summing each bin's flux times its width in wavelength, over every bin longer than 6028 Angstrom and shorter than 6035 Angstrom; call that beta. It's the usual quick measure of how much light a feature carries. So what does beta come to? 121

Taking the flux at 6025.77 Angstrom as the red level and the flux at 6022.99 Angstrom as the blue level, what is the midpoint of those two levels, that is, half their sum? 17.7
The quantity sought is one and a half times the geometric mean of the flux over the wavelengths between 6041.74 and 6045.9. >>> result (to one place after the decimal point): 26.0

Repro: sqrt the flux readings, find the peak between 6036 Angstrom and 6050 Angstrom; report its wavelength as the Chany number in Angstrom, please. 6049.40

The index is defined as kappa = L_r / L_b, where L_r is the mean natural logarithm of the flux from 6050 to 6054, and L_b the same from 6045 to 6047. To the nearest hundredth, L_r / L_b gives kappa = 1.00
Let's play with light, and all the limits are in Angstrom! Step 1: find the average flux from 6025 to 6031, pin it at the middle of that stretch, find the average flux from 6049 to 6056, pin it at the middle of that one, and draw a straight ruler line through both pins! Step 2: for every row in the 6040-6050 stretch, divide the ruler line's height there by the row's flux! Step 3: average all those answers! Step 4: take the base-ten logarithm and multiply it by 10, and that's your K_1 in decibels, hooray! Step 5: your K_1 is 0.04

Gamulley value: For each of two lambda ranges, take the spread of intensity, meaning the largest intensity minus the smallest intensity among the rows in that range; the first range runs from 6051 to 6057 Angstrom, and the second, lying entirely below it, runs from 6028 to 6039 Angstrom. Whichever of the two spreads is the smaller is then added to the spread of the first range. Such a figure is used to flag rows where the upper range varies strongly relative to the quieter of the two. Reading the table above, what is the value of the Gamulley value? 1.66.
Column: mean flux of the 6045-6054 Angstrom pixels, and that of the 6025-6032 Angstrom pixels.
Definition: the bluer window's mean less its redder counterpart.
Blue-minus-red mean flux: 0.1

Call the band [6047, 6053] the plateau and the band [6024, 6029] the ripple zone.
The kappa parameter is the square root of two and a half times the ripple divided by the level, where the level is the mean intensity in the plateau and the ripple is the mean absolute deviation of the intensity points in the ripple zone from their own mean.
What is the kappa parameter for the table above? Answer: 0.075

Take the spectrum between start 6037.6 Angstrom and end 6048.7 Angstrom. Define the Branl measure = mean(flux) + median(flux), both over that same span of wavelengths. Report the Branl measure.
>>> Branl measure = 34.5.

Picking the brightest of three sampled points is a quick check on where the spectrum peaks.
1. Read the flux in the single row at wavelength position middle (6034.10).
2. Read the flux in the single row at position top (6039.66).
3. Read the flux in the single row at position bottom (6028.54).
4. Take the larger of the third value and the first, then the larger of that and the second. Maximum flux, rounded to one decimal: 17.8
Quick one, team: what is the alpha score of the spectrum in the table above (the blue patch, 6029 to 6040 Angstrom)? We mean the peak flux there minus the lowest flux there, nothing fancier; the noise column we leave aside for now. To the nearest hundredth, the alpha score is 0.94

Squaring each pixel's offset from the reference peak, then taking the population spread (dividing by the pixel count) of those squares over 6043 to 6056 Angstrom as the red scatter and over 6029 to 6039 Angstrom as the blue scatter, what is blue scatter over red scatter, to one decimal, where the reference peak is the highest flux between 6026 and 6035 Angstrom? 3.2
